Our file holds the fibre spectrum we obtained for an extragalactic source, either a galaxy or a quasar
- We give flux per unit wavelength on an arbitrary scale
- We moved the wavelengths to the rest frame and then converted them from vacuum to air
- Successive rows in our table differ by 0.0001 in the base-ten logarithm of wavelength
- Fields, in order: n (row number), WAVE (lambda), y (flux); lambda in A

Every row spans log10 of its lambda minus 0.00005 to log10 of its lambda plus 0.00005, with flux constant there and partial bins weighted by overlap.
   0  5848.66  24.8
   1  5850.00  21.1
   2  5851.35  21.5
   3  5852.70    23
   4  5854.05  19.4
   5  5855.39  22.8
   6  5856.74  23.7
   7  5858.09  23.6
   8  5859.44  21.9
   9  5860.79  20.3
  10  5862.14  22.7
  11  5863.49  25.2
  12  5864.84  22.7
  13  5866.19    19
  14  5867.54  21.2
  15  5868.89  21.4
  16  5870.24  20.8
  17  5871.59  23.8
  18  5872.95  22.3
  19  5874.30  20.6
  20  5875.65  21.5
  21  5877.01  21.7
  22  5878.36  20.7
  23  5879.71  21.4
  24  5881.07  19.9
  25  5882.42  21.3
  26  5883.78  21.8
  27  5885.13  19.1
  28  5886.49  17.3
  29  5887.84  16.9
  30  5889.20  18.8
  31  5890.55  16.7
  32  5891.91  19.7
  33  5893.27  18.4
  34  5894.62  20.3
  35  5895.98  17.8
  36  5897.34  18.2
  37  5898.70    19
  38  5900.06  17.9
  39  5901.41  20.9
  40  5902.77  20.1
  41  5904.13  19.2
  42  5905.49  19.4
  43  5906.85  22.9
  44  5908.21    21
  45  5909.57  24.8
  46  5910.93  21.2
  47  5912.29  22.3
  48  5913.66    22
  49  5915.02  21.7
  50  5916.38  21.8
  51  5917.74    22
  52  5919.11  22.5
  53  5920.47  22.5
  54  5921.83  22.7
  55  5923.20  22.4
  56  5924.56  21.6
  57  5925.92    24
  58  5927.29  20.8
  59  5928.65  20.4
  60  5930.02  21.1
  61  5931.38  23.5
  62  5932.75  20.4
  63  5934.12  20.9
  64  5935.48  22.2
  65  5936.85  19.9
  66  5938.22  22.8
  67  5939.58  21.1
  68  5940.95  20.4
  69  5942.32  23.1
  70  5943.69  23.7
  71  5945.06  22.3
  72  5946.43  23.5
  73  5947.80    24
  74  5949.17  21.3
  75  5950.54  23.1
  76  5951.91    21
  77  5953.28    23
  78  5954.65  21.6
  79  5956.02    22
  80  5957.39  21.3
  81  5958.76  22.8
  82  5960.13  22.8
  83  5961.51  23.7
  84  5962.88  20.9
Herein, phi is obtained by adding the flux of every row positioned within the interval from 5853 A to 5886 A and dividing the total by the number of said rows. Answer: 21.6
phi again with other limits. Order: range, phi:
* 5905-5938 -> 21.8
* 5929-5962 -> 22.1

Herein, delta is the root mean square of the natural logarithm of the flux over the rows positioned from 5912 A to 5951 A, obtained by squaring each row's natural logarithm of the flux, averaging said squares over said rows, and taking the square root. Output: 3.09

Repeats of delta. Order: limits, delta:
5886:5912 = 2.97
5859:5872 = 3.08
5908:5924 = 3.10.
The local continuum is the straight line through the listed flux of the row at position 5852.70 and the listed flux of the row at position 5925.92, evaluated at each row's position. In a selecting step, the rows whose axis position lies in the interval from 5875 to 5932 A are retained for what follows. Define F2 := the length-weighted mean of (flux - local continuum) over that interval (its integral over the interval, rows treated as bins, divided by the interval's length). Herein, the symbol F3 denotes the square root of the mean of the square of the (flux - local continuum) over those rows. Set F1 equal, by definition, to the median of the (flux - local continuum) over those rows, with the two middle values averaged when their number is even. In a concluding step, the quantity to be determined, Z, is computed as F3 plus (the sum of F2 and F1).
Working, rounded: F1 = -2.7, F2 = -3.0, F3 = 3.5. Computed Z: -2.2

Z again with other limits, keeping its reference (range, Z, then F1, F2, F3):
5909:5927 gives -1.3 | -1.6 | -1.5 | 1.7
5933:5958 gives -1.9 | -2.2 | -2.2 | 2.5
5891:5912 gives -3.4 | -3.8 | -3.6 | 4.0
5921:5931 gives -2.0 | -2.4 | -2.1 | 2.4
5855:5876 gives -0.3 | -1.1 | -1.1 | 1.9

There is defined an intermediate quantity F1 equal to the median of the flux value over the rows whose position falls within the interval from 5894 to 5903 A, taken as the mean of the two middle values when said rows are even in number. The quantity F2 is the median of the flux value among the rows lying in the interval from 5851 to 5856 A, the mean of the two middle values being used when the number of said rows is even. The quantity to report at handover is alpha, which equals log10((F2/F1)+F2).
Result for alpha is 1.37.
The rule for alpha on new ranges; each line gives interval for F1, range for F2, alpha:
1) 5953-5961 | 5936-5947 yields 1.37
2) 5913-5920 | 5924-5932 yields 1.35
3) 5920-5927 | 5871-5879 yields 1.35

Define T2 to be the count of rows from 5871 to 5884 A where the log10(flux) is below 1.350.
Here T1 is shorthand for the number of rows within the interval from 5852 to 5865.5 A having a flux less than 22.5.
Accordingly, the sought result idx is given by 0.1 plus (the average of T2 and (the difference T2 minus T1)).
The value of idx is 7.6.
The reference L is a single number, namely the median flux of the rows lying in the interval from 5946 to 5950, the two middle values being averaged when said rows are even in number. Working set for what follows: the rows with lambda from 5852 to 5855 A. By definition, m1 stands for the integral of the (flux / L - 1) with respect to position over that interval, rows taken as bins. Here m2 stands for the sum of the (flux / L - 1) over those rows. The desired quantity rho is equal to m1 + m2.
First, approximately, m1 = -0.27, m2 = -0.20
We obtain -0.47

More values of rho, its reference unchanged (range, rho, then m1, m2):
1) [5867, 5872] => -0.67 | -0.38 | -0.29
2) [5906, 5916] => -0.92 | -0.55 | -0.37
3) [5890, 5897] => -2.51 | -1.46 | -1.05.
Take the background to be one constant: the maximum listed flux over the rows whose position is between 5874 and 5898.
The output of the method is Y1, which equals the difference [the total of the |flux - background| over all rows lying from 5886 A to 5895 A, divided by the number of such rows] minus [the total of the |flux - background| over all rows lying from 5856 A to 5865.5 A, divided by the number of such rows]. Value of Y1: 2.0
